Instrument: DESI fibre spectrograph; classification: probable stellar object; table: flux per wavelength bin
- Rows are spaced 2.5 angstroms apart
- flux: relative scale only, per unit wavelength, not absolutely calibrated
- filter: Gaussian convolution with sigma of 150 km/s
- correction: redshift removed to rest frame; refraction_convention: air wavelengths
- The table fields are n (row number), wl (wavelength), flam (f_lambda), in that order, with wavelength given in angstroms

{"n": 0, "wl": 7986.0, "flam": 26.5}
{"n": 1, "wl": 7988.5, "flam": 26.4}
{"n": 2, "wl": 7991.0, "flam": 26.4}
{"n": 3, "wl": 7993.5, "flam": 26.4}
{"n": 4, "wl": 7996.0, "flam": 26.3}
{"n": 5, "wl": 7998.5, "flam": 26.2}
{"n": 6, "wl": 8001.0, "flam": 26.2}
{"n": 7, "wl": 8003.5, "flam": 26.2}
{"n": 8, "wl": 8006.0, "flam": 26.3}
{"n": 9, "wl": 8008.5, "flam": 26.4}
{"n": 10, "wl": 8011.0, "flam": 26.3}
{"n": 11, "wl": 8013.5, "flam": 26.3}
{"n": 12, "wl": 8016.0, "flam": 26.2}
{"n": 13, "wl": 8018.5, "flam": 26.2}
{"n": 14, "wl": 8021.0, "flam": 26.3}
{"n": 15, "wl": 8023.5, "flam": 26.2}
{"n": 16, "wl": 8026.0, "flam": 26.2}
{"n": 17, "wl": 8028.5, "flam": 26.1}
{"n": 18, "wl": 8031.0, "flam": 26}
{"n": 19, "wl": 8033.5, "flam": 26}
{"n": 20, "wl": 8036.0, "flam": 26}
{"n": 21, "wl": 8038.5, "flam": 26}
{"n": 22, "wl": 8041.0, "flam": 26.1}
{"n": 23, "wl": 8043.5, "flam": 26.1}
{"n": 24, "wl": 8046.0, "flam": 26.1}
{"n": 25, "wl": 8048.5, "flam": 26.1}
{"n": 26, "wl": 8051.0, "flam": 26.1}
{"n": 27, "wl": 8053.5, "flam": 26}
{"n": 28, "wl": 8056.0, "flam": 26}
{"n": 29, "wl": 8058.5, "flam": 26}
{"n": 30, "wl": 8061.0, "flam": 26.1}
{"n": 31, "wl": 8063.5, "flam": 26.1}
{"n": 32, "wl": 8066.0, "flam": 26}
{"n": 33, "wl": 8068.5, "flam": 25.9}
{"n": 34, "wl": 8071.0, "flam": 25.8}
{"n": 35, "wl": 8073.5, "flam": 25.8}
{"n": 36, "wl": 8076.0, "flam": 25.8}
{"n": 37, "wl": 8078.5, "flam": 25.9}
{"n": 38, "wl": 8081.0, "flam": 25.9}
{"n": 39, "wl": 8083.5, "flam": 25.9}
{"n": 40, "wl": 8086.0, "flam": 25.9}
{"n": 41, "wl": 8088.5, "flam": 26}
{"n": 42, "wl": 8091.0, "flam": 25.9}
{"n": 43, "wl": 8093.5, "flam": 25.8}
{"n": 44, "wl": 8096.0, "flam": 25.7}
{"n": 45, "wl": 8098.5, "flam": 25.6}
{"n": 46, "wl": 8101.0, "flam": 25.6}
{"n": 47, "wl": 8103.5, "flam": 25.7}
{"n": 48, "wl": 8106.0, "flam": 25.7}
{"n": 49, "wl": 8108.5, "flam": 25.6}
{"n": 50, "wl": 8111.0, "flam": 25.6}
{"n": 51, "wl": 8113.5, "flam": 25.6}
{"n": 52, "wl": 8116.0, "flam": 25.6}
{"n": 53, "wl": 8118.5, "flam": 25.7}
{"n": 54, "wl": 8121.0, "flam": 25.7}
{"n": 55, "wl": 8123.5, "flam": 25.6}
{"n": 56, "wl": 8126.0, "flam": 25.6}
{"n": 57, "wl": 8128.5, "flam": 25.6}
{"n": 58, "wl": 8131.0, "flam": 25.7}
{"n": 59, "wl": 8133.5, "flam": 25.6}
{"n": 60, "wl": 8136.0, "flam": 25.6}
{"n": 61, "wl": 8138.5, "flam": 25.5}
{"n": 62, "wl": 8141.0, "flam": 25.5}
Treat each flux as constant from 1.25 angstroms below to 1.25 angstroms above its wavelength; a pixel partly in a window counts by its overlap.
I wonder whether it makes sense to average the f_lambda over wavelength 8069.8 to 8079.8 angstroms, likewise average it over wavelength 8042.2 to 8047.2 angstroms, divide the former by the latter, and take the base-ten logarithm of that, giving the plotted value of -0.0046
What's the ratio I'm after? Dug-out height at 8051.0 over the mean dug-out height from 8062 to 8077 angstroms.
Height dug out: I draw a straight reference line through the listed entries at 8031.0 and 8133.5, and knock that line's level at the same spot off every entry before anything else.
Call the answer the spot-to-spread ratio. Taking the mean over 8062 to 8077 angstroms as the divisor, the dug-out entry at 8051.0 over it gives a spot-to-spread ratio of 3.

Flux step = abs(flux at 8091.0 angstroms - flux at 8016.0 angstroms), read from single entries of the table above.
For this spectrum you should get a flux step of 0.30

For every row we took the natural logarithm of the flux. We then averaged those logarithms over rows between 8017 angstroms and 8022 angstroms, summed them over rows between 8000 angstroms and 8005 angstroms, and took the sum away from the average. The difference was -3.264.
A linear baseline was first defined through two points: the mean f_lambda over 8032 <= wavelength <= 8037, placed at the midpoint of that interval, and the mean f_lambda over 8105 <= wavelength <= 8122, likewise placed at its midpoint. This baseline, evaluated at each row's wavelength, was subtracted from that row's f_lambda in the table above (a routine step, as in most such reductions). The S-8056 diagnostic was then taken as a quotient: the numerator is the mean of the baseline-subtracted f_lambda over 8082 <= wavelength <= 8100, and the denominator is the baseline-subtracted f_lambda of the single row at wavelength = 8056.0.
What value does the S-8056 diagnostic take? 0.9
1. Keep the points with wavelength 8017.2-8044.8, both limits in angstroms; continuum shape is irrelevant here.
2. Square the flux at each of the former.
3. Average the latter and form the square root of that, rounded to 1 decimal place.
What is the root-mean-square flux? 26.1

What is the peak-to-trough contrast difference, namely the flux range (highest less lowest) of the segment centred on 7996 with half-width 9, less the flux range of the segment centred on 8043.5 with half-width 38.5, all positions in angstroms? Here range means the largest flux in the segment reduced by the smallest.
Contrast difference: -0.4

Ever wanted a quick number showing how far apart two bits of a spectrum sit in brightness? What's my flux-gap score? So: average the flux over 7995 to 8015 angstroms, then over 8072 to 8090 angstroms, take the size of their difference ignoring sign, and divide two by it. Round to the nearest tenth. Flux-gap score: 5.1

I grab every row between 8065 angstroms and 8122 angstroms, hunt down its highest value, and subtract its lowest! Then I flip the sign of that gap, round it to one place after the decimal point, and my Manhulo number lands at -0.4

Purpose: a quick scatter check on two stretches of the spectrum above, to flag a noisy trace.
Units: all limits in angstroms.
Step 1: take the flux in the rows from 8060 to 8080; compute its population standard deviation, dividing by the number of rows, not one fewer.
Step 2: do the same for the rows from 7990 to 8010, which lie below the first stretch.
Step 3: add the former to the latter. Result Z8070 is 0.206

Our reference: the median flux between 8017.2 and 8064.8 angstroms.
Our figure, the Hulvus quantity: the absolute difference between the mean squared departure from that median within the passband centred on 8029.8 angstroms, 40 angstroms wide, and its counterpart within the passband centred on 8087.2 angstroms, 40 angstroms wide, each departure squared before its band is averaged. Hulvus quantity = 0.09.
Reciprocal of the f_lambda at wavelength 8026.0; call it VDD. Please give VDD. 0.0382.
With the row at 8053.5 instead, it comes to 0.0385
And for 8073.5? 0.0388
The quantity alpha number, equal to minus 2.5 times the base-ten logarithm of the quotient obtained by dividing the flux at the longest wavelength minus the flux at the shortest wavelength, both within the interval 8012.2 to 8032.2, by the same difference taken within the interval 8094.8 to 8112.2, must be -1.19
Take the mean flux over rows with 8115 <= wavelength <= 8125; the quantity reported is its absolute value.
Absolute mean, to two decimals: 25.65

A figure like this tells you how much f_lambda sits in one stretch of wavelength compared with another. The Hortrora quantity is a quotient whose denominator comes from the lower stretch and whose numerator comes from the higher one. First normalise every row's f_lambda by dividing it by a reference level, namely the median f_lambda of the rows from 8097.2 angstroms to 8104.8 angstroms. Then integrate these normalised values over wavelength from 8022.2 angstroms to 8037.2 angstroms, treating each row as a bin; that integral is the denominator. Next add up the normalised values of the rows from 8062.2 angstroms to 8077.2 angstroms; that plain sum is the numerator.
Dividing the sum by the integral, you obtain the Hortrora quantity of 0.3972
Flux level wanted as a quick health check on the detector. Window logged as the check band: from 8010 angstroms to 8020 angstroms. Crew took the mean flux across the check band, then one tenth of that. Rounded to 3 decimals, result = 2.625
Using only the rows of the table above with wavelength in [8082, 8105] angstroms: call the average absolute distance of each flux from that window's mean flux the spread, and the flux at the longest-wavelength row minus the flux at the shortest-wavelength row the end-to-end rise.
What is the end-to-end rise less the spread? -0.32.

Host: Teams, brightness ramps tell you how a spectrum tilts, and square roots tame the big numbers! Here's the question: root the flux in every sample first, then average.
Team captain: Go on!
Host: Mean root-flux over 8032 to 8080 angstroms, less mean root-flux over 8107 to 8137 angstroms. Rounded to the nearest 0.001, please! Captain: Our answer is 0.036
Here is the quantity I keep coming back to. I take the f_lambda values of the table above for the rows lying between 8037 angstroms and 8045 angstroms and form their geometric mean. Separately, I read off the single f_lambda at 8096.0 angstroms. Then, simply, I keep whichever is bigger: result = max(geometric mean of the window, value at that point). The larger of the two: 26.07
